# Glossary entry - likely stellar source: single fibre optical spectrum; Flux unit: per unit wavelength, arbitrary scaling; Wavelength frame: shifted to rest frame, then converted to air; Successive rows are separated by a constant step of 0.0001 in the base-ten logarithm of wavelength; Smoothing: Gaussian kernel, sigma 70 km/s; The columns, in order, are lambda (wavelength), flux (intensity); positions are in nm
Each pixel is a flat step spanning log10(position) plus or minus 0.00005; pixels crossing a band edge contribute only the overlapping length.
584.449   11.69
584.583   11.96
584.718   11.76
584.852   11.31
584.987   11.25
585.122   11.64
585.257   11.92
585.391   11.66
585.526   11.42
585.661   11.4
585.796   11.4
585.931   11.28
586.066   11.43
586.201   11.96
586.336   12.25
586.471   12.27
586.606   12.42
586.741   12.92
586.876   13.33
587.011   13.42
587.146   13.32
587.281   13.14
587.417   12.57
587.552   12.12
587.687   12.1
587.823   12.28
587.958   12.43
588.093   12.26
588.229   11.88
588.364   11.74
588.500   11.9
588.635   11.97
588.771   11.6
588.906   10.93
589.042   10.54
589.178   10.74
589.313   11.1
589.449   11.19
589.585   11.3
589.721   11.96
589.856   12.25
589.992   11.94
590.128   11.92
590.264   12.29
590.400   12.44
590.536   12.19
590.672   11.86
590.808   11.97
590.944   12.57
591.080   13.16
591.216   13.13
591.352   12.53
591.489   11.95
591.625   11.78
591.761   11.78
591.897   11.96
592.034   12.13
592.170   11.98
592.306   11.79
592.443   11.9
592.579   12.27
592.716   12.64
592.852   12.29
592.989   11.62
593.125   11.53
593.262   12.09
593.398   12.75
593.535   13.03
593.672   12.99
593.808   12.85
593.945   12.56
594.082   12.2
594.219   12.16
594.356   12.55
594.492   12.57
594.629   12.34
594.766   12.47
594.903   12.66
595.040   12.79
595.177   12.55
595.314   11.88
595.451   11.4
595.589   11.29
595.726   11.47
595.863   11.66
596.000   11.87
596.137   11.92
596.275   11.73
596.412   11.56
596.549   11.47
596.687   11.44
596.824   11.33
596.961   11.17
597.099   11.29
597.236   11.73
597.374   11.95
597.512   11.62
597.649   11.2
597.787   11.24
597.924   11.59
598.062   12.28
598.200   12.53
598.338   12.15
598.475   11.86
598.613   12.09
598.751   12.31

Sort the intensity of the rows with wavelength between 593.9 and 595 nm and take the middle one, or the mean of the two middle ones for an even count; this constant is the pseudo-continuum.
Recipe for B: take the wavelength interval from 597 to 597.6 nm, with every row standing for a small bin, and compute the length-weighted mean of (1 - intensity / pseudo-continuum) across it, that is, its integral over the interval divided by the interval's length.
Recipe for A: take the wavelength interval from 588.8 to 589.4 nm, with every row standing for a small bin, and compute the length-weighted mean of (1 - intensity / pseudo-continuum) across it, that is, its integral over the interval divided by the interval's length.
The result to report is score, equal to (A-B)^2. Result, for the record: 0.0033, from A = 0.13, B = 0.072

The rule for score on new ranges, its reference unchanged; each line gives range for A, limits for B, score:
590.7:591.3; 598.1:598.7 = 0.0015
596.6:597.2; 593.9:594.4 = 0.0066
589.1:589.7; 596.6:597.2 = 0.0002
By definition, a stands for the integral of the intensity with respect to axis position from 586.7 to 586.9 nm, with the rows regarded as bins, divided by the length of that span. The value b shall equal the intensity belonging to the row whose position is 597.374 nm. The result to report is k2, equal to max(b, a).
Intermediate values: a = 13.1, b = 11.95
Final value 13.1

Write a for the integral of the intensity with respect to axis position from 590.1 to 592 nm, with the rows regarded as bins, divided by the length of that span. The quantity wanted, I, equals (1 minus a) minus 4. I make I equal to -15.3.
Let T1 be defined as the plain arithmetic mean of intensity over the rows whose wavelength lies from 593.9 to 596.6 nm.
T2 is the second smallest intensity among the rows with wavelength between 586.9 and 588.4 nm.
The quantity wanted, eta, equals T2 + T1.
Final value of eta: 23.9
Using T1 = 12.1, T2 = 11.88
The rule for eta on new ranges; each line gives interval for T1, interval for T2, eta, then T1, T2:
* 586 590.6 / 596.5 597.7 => 23.3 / 12.1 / 11.2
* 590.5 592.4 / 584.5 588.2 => 23.5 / 12.2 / 11.28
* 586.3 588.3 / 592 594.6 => 24.2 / 12.6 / 11.62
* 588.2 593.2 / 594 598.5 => 23.1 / 11.9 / 11.2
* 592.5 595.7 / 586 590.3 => 23.1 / 12.3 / 10.74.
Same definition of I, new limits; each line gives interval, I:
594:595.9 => -15.2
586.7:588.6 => -15.5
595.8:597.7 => -14.6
